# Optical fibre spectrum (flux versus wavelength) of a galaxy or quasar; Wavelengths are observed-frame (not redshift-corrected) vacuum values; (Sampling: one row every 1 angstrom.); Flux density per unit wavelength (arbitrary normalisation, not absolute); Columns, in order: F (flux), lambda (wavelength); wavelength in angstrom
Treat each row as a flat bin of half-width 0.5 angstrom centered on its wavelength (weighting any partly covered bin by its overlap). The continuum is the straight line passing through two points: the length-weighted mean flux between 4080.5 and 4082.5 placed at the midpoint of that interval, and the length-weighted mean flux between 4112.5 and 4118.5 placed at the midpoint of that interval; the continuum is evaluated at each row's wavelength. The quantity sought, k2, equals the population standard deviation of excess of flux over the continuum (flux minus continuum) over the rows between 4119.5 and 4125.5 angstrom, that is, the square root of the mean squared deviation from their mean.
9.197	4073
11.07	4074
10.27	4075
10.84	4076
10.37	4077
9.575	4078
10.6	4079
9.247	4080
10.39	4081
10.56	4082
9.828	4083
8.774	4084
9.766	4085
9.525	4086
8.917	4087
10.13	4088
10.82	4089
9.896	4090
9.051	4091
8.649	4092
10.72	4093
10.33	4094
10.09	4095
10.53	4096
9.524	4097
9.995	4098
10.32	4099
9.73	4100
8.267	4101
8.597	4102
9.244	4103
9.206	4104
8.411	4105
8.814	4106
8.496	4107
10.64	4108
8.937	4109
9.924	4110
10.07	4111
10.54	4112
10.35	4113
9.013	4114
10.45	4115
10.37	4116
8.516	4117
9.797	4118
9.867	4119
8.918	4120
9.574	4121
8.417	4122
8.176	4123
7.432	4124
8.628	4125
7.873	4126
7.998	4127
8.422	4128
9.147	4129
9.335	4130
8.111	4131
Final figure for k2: 0.636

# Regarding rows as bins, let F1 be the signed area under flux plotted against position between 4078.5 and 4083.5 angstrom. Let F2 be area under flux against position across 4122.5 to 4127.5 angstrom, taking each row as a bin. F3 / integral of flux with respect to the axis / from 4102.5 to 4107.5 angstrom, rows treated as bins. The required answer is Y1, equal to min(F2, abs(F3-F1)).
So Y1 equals 6.5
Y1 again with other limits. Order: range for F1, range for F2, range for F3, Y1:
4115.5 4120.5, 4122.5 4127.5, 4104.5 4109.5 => 2.2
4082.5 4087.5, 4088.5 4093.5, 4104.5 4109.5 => 1.5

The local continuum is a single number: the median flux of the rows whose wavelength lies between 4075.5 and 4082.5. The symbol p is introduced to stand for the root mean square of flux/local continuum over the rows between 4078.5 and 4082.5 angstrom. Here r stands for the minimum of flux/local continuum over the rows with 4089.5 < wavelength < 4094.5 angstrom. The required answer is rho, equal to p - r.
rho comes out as 0.151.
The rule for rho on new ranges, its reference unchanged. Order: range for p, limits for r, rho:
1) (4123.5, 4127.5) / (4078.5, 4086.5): -0.075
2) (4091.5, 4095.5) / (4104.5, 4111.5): 0.151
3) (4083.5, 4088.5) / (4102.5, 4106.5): 0.099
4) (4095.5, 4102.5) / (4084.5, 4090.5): 0.066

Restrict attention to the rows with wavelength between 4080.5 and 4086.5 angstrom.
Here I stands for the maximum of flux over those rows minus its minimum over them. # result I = 1.8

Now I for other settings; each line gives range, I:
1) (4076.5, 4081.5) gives 1.4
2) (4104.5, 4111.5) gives 2.2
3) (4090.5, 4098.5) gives 2.1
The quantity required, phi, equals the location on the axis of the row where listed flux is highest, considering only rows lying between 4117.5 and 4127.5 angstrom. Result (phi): 4119 angstrom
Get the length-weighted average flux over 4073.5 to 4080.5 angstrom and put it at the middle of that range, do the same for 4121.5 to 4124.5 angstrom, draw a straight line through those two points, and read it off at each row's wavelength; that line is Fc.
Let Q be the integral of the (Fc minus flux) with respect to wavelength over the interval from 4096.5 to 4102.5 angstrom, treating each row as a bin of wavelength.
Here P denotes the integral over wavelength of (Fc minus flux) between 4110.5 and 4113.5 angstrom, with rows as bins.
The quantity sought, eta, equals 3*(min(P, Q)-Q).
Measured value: -12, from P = -5.3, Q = -1.4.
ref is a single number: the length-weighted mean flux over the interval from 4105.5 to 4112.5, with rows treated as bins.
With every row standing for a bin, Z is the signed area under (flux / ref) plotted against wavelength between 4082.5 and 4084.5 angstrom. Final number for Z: 1.9 angstrom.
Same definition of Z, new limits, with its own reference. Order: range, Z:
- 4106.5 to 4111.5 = 5.0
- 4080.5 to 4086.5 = 6.1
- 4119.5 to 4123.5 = 3.6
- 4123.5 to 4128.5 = 4.2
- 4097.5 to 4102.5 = 4.9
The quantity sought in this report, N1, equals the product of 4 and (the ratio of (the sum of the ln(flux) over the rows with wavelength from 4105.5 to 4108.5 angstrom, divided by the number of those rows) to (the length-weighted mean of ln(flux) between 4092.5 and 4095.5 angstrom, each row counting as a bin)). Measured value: 3.81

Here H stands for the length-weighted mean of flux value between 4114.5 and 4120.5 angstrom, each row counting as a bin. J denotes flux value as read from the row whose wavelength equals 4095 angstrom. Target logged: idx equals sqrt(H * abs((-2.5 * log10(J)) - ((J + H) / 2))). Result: 10.9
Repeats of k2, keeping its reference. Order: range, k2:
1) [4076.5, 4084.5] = 0.614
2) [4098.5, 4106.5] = 0.627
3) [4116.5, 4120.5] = 0.582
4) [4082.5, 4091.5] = 0.627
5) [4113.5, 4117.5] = 0.837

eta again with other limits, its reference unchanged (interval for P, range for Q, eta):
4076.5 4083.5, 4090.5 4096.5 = 0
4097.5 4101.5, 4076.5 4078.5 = -7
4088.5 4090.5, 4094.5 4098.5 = 0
